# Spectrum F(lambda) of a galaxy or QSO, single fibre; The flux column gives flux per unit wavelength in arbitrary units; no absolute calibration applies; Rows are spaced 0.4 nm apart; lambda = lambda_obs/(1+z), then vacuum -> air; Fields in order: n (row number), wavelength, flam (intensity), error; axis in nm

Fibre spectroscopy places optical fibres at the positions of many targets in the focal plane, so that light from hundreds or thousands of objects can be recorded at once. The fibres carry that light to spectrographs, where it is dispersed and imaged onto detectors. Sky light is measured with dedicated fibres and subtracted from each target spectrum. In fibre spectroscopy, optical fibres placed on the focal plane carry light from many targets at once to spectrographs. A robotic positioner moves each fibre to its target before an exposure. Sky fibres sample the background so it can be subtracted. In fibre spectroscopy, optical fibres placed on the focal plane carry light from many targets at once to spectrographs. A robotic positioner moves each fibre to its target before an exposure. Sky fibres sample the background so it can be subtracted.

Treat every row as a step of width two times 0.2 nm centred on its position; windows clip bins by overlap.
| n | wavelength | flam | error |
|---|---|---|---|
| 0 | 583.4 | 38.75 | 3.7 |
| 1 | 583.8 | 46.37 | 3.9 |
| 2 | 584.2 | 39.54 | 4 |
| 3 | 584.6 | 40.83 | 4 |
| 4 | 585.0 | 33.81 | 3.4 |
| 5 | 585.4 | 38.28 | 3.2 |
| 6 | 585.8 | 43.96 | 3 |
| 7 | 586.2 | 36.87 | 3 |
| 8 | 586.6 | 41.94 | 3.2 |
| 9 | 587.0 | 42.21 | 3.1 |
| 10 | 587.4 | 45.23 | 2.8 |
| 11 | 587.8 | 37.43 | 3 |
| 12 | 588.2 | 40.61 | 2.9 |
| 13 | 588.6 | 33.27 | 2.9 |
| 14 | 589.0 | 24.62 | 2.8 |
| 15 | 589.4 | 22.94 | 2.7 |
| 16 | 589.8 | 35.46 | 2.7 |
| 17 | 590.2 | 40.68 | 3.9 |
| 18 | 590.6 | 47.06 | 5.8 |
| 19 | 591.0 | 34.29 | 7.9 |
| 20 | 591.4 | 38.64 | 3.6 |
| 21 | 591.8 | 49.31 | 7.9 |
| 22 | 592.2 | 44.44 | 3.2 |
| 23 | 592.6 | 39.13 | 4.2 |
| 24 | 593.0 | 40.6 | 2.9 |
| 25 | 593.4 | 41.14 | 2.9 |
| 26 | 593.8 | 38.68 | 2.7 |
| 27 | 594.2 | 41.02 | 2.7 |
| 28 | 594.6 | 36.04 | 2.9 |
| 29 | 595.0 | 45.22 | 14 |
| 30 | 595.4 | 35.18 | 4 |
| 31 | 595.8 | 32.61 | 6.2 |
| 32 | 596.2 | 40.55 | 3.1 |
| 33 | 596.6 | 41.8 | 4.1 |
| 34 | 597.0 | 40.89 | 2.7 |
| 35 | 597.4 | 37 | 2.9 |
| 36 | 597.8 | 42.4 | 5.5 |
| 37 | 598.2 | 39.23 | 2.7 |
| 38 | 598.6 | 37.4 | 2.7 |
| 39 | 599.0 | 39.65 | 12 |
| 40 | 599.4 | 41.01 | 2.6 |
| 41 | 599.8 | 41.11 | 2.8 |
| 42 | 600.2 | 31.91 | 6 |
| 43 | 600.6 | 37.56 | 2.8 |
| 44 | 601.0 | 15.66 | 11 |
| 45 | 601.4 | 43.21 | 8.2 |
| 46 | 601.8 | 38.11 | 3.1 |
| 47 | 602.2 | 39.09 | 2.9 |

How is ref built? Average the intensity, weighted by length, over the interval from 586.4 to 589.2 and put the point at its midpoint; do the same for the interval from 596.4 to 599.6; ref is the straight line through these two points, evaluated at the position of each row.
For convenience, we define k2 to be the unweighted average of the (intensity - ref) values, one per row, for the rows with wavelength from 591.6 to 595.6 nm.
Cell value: 2.0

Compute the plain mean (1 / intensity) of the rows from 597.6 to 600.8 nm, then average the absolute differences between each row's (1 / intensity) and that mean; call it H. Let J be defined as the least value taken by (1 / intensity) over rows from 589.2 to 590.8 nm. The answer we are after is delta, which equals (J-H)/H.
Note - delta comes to 11.5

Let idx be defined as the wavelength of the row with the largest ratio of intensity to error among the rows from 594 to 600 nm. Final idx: 599.4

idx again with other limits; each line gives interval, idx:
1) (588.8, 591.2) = 589.8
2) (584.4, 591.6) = 587.4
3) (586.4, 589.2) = 587.4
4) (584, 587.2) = 585.8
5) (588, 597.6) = 594.2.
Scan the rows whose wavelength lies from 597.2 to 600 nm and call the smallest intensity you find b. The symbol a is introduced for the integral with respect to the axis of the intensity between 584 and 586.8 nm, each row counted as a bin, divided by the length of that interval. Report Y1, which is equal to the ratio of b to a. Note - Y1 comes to 0.94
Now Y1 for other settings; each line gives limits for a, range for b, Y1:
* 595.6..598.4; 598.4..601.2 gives 0.40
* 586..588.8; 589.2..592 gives 0.58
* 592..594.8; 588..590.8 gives 0.57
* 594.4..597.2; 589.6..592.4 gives 0.88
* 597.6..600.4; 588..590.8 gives 0.59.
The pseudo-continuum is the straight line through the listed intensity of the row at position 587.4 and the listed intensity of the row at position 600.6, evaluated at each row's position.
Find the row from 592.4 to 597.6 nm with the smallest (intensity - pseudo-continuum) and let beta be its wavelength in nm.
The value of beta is 595.8 nm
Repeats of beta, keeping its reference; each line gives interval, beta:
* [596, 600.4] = 600.2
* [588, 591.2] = 589.4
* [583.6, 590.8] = 589.4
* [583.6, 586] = 585.0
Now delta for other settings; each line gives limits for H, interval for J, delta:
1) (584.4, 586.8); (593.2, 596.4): 10.3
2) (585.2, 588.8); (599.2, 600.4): 11.0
